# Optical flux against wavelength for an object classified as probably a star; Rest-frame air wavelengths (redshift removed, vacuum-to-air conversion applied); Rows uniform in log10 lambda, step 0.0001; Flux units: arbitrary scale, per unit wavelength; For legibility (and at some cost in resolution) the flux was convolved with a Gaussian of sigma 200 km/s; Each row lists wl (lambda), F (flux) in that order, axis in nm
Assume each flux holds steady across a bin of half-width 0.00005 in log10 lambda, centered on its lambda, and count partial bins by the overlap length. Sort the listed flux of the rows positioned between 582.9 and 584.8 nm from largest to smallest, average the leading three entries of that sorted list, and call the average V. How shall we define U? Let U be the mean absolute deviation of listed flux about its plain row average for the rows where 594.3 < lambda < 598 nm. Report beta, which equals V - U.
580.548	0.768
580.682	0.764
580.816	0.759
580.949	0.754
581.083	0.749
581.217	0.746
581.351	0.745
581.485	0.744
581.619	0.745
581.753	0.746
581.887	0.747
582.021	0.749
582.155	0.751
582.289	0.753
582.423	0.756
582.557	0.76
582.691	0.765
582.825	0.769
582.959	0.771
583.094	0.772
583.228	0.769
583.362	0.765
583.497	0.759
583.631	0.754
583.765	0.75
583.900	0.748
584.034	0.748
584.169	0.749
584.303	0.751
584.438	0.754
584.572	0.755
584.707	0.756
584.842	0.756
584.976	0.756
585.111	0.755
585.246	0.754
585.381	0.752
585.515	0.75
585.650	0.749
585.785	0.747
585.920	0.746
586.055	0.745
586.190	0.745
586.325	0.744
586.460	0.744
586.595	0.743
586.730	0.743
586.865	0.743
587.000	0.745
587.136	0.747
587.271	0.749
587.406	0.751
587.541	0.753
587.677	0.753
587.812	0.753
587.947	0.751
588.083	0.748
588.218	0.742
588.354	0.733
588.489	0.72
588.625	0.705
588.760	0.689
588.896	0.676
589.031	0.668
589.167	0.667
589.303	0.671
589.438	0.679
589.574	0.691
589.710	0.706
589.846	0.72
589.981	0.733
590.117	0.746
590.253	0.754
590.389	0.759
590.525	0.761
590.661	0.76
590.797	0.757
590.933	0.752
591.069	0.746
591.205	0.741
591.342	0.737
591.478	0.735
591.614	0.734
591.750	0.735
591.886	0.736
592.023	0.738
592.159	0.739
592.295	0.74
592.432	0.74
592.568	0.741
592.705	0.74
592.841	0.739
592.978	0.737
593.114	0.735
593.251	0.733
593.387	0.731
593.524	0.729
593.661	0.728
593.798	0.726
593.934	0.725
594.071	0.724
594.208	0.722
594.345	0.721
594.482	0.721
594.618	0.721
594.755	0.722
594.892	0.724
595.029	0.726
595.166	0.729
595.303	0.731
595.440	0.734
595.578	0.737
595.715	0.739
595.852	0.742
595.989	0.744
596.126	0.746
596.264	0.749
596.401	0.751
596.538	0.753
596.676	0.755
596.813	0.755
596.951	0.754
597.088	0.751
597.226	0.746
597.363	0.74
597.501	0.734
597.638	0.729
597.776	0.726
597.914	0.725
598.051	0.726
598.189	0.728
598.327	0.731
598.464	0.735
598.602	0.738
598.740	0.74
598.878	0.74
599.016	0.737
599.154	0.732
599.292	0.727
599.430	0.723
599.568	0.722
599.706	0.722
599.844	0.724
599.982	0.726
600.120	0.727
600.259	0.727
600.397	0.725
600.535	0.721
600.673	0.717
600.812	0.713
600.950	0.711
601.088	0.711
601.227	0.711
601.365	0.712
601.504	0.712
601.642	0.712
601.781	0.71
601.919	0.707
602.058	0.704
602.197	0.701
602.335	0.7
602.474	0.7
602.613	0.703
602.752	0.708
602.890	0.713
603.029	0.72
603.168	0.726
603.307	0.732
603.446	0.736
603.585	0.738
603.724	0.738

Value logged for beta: 0.760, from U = 0.0105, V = 0.771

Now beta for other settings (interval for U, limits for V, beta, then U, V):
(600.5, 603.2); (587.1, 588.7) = 0.748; 0.0052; 0.753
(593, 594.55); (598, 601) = 0.735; 0.0040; 0.739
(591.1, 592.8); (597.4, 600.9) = 0.737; 0.0022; 0.739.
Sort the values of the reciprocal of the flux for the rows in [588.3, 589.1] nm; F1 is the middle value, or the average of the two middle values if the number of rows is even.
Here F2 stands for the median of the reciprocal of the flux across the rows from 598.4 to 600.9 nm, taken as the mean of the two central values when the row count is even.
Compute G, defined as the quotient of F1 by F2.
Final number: 1.04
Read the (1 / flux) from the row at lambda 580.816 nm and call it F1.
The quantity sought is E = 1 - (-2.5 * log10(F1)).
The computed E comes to 1.30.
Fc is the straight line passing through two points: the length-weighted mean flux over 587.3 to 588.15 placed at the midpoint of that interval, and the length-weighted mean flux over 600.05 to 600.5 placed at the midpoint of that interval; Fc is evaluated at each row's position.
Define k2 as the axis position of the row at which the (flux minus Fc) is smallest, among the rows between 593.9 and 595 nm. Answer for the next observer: 594.345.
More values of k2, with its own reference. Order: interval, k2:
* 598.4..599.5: 599.430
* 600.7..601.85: 600.950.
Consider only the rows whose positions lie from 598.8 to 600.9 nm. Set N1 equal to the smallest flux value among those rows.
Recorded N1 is 0.713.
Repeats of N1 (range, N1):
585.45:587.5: 0.743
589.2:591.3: 0.671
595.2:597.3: 0.731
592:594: 0.725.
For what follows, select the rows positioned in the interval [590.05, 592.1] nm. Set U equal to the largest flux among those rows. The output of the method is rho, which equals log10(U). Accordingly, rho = -0.119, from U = 0.761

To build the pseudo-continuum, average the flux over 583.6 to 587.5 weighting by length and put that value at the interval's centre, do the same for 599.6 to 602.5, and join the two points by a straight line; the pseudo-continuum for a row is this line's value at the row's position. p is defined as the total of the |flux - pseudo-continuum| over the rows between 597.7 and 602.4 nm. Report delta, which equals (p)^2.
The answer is 0.071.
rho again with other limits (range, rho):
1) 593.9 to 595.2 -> -0.137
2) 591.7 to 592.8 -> -0.130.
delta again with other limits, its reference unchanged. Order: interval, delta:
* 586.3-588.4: 0.006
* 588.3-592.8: 0.566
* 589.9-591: 0.017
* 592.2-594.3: 0.005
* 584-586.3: 0.003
